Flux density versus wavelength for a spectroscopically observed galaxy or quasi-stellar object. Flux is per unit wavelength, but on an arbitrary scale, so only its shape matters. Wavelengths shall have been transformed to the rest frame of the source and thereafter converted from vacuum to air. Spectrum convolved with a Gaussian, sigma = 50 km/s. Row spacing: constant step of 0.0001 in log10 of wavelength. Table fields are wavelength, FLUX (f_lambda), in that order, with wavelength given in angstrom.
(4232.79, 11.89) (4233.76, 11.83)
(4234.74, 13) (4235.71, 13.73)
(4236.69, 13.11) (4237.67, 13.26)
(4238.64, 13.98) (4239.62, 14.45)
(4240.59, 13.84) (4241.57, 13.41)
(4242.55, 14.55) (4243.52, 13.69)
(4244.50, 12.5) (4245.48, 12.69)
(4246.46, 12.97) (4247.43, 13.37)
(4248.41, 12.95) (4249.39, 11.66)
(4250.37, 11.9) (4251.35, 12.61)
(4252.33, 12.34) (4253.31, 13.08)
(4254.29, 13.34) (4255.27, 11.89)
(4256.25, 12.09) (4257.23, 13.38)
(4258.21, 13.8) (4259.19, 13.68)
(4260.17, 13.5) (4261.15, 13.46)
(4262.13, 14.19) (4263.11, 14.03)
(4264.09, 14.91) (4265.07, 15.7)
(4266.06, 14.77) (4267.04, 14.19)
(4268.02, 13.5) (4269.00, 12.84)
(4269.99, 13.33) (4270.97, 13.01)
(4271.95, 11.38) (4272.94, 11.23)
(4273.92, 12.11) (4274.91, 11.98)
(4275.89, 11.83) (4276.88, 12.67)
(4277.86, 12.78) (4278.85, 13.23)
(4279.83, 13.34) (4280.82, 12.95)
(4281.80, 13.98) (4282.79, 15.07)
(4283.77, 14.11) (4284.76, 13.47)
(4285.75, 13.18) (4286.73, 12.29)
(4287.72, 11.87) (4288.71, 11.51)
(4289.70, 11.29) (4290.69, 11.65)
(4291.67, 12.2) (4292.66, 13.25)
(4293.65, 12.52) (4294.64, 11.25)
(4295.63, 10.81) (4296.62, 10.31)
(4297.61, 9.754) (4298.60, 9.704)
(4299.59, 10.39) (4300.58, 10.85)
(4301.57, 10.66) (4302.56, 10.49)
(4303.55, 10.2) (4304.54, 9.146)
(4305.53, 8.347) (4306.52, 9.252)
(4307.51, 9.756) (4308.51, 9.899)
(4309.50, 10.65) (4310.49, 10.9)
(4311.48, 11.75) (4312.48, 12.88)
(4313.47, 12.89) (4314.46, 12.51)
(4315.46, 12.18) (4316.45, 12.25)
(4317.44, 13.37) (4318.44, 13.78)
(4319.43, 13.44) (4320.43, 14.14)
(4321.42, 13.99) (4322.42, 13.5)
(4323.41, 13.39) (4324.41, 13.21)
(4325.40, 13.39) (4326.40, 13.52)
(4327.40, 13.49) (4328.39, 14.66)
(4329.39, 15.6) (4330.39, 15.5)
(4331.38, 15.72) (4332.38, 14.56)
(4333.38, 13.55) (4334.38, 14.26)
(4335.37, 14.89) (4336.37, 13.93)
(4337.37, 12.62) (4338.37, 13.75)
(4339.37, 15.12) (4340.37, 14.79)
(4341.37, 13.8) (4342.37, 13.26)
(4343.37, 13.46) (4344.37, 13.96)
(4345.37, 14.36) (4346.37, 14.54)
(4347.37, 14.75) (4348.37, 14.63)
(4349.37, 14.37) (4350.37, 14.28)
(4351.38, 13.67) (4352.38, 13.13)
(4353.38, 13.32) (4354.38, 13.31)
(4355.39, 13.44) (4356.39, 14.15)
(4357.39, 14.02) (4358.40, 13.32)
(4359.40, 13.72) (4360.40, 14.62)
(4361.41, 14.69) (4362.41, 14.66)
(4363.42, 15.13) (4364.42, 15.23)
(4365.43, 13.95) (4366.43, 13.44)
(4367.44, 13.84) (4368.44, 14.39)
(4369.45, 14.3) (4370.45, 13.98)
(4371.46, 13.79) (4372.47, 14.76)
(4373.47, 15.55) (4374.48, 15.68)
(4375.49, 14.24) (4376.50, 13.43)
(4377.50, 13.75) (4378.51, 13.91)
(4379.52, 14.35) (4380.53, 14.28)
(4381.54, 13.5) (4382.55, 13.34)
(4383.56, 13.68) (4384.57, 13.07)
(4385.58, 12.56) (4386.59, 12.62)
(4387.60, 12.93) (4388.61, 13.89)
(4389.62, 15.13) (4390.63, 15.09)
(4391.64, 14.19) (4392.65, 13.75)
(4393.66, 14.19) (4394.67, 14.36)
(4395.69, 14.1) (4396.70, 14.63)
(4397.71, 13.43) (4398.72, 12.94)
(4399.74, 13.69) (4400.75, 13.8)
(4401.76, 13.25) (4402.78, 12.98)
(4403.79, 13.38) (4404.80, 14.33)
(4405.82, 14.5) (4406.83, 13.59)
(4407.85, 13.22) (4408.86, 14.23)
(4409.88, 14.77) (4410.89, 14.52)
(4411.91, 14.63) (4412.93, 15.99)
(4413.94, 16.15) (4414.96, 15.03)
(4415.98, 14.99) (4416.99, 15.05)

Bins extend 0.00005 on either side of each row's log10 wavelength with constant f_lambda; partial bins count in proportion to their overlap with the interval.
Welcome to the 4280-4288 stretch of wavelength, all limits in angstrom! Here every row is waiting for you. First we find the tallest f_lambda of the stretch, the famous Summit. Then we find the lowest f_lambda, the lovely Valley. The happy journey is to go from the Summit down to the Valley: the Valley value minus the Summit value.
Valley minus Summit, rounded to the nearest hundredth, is -3.20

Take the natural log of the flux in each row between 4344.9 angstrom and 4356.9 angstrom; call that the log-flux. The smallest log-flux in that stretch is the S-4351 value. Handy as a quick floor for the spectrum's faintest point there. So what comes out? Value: 2.57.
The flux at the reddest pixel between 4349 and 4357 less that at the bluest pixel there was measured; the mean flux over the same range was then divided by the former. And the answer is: -62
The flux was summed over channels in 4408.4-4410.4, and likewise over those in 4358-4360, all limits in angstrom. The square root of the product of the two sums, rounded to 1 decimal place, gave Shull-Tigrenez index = 28.0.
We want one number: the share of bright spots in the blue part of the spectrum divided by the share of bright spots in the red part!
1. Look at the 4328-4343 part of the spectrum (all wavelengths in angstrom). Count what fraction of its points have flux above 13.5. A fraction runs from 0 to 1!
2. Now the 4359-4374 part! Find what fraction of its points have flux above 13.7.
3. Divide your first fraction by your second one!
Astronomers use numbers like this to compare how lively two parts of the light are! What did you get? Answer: 0.9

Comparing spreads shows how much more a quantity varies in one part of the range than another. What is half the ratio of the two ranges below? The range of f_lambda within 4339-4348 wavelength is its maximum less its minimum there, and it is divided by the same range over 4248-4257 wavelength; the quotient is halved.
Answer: 0.55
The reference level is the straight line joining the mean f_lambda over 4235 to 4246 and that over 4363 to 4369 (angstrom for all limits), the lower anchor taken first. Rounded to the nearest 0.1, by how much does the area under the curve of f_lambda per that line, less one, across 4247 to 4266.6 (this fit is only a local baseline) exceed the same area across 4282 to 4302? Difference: 2.5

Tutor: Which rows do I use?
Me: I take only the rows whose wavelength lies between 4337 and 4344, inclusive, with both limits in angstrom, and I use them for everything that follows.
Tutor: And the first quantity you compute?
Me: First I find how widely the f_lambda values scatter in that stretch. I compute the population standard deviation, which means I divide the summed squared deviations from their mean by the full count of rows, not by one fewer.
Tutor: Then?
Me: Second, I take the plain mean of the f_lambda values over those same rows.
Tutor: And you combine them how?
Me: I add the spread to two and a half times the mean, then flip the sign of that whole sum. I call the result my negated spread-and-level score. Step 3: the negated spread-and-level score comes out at -35.4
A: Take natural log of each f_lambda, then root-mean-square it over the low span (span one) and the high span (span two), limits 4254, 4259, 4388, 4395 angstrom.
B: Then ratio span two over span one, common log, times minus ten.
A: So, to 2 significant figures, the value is -0.18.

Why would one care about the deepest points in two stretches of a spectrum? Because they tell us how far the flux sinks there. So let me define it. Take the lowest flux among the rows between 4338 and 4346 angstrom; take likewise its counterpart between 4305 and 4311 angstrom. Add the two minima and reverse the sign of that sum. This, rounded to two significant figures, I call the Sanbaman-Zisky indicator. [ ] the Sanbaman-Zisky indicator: -22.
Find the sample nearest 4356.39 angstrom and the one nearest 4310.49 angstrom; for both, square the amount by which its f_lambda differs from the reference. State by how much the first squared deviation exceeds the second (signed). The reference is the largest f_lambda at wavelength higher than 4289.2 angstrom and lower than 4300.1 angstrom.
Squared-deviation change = -4.7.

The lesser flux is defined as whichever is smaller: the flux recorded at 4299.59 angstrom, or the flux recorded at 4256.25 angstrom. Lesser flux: 10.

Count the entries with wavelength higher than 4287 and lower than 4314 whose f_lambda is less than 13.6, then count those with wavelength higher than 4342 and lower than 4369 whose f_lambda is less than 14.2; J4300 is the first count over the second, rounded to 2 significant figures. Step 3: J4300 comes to 1.8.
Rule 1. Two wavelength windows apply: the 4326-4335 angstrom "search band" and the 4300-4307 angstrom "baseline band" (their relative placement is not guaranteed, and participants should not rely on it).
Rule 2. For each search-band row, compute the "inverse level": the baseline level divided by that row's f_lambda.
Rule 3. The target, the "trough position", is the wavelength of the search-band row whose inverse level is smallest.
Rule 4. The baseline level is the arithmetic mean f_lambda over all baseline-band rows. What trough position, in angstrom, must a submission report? 4331.38 angstrom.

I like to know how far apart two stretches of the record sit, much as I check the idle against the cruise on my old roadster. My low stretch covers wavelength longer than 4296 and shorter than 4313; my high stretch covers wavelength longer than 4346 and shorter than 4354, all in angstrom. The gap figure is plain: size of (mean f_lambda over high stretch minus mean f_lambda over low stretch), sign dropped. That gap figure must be 3.8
